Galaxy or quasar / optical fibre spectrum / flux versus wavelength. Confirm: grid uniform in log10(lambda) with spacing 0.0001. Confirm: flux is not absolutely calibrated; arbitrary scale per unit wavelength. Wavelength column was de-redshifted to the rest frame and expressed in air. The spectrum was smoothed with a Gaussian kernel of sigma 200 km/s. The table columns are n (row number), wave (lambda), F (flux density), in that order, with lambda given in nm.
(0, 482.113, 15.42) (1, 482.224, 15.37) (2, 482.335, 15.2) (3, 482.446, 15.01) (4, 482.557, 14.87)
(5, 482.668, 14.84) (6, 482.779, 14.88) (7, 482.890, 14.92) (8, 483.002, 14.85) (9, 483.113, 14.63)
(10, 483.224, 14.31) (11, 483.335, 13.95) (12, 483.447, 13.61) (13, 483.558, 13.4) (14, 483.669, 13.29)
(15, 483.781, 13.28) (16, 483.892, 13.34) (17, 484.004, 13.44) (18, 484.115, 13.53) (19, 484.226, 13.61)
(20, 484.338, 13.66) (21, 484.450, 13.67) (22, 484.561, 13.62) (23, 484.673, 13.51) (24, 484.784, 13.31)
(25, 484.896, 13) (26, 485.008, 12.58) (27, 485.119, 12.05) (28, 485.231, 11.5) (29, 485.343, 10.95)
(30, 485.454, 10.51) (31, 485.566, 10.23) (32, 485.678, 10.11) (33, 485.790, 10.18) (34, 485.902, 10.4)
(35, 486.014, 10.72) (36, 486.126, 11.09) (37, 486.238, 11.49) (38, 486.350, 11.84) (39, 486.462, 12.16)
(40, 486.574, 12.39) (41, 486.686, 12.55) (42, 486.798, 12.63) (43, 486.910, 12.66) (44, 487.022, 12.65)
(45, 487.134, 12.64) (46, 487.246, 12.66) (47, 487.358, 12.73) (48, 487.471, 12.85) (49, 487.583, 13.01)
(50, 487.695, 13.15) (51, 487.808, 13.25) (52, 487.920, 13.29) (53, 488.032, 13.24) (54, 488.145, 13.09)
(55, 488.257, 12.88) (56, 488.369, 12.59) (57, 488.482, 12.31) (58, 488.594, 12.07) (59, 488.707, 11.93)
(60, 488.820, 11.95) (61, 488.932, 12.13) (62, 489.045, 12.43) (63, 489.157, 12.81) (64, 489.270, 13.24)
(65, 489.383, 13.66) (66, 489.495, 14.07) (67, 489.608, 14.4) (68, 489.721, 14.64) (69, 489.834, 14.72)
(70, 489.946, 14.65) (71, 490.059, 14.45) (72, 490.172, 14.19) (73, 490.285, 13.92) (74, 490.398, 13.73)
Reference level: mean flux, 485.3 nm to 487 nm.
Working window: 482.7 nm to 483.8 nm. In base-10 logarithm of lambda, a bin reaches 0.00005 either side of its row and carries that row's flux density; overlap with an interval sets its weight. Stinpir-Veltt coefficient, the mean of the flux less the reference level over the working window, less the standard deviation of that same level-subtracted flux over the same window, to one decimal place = 2.1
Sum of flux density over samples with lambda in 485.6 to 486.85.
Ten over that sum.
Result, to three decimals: 0.080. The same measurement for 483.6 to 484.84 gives 0.067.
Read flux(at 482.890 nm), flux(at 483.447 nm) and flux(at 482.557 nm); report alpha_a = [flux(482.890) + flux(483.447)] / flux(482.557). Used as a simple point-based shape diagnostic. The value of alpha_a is 1.92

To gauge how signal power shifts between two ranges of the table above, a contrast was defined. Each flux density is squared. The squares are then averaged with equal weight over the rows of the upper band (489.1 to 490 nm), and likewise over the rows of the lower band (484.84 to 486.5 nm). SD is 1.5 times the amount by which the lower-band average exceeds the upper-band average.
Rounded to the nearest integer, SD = -105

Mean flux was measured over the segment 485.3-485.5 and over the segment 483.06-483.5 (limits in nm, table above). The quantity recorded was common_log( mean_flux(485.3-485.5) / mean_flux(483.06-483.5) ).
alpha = -0.12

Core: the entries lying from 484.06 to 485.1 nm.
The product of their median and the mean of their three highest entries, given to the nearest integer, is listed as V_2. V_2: 185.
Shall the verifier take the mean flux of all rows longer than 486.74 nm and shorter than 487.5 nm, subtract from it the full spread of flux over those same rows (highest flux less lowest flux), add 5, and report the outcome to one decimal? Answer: 17.5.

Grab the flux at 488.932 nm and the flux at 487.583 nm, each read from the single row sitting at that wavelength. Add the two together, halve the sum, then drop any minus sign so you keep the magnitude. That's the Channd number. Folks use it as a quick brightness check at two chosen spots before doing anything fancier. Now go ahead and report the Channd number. 12.6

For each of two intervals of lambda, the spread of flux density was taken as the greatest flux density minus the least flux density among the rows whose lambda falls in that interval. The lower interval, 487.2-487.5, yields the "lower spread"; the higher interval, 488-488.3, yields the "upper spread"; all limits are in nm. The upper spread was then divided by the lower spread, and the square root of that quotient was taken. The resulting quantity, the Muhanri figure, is 1.4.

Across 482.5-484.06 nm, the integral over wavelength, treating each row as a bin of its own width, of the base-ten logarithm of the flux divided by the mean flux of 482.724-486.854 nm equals 0.072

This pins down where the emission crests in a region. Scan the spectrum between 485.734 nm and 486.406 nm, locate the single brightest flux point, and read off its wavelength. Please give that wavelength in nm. 486.350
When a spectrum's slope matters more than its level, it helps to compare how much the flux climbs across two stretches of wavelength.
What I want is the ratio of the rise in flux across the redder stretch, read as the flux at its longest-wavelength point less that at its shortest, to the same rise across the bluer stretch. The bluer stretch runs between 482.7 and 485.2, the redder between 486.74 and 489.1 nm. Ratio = 0.1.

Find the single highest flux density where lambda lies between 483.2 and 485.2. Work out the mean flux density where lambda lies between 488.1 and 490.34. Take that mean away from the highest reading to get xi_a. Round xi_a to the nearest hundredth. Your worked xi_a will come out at 1.00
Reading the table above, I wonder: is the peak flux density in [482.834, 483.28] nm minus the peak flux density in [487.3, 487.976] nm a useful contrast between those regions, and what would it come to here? 1.6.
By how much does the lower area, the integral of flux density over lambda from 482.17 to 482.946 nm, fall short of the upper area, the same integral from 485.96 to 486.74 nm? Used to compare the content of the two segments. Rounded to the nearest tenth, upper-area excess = -2.5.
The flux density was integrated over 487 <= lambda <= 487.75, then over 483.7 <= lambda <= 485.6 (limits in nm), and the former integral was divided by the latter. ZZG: 0.4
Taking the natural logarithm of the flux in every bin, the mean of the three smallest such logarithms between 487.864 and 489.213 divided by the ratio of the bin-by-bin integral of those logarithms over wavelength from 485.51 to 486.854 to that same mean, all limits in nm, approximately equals 1.90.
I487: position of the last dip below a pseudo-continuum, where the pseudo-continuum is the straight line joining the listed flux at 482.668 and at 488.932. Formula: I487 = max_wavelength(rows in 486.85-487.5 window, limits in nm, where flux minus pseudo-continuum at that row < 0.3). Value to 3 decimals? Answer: 487.471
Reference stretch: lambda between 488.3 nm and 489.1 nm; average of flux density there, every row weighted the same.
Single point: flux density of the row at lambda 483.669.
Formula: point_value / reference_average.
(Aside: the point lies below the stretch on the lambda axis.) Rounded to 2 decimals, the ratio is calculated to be 1.09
